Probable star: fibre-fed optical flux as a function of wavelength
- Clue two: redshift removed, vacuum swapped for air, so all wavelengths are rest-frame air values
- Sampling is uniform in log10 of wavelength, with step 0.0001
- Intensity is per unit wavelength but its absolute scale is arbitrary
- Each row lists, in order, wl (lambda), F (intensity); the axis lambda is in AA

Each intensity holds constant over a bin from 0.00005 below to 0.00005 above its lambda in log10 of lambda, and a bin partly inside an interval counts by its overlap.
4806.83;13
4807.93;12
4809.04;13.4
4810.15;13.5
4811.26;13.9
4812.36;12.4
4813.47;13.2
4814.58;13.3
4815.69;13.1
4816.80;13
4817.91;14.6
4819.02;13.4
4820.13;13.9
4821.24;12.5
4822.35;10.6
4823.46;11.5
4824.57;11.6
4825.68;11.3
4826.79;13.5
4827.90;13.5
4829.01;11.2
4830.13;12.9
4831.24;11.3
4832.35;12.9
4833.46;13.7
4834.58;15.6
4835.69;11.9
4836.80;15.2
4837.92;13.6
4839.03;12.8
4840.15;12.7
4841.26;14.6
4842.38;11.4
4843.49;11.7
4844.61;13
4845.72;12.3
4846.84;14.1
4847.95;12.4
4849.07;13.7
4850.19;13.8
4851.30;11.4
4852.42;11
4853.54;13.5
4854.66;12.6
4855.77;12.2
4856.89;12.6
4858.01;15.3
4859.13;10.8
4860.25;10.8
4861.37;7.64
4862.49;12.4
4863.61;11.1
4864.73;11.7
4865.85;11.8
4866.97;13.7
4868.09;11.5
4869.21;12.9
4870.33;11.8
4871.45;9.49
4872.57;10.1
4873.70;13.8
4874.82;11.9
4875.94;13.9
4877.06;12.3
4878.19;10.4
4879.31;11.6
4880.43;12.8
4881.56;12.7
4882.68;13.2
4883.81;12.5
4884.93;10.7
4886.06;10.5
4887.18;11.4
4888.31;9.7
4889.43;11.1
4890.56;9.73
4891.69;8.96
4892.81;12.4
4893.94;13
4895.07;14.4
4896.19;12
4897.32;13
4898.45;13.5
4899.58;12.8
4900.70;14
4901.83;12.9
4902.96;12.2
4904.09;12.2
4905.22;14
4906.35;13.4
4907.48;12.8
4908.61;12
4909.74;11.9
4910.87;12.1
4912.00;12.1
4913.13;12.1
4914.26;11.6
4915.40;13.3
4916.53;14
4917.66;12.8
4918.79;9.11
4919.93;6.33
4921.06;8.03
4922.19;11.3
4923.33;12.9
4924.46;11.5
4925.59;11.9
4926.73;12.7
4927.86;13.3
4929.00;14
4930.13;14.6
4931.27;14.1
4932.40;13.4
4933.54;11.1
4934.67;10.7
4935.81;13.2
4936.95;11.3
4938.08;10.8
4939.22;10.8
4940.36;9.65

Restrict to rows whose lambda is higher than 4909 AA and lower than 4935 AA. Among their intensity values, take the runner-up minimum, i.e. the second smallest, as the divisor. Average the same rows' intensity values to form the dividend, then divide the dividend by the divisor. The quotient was 1.49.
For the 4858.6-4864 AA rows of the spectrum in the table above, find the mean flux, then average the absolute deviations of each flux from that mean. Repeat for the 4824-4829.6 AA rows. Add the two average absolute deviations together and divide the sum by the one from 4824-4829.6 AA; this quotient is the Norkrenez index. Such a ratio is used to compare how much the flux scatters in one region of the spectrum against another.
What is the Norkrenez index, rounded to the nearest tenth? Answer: 2.1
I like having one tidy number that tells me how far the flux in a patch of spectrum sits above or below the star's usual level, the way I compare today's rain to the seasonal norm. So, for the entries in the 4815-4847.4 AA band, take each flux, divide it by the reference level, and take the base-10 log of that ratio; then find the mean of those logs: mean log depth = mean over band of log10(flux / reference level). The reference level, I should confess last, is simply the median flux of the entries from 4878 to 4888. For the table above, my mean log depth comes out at 0.043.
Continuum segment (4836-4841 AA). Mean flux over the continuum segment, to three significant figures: 13.6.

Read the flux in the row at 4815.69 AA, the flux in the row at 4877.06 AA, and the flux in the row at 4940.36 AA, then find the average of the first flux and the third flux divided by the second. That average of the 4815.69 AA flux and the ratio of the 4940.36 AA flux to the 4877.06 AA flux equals 6.9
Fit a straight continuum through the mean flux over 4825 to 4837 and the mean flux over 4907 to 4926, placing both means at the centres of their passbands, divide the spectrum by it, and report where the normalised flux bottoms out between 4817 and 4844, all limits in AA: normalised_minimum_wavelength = 4822.35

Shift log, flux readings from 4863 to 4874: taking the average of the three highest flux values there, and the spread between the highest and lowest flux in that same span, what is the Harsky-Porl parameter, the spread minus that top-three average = -9.2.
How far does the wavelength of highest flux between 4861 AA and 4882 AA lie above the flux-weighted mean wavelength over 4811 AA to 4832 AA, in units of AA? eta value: 54.9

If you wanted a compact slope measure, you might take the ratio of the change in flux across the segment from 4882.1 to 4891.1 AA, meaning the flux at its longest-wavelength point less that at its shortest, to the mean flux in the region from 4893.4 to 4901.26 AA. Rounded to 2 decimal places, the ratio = -0.26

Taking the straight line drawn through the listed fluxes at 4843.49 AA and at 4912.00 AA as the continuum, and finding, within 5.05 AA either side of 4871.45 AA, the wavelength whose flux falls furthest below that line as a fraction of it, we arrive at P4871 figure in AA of 4871.45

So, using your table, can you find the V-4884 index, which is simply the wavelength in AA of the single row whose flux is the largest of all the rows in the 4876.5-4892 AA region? 4882.68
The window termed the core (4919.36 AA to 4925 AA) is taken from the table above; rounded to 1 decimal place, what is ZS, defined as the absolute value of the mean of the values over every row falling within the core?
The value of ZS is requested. 10.0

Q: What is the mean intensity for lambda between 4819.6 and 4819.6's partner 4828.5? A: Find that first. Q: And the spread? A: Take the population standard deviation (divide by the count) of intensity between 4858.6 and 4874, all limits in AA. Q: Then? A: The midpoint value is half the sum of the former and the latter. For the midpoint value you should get 6.94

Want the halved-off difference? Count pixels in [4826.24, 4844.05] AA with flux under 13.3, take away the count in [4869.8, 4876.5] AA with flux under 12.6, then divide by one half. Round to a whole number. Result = 10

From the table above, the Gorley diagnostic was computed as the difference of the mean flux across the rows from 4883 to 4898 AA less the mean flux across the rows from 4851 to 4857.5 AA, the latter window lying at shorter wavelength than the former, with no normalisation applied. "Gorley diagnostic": -0.7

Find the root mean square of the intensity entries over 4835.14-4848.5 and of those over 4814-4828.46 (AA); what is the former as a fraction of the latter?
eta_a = 1.02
